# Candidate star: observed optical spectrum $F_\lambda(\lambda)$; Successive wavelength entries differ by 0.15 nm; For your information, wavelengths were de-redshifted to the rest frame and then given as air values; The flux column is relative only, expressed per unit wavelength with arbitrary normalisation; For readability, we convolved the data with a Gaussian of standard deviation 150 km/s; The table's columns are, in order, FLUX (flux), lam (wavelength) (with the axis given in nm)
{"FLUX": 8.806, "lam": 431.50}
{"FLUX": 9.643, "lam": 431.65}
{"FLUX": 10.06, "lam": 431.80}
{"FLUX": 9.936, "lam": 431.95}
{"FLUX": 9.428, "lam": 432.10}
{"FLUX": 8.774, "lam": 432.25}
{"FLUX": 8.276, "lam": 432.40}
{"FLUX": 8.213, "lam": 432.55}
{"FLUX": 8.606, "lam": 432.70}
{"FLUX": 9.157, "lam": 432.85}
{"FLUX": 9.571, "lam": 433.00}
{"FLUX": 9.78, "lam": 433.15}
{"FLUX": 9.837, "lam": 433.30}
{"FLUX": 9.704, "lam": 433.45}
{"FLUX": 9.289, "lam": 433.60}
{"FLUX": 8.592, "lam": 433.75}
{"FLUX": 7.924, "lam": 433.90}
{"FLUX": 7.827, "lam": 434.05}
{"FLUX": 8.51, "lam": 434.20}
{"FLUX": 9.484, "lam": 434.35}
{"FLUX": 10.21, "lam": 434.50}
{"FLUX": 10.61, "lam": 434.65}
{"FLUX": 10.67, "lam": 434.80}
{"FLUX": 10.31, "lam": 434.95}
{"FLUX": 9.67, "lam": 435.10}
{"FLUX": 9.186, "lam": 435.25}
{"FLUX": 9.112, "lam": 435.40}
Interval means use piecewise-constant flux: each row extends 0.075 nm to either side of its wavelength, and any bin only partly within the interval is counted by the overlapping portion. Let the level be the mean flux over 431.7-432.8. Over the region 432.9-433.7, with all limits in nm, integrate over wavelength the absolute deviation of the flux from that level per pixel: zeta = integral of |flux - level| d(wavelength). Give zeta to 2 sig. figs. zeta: 0.45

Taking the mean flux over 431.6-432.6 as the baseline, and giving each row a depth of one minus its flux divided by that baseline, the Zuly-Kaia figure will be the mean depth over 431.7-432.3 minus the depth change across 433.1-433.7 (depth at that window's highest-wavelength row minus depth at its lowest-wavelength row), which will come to -0.09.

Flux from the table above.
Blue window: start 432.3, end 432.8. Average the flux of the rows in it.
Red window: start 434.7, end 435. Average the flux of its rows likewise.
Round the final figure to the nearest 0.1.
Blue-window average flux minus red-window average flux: -2.1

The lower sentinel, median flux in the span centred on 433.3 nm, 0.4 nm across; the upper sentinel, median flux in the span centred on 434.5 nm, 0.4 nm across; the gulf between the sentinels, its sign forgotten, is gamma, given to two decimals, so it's 0.43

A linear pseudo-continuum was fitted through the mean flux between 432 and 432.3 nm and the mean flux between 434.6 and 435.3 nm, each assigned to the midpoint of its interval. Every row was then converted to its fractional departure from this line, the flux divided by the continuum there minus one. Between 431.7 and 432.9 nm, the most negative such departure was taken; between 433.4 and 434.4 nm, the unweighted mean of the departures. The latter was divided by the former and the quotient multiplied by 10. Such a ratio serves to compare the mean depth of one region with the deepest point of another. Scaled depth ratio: 9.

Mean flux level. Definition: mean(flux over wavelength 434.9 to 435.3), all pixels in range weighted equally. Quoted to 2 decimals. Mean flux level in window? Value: 9.72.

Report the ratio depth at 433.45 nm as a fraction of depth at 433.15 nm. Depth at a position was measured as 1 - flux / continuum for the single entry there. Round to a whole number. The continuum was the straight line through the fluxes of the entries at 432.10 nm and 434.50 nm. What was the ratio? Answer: -16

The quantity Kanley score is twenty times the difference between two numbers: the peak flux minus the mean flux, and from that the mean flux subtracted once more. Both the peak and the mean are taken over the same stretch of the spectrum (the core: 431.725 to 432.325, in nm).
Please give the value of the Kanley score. -181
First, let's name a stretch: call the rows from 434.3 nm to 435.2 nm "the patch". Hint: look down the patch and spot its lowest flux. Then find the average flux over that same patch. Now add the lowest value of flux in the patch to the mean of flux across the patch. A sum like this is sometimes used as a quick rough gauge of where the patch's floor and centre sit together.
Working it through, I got 19.6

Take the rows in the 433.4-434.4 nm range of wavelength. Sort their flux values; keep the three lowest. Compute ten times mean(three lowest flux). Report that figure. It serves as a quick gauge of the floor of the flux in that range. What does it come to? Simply 81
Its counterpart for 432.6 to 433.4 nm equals 91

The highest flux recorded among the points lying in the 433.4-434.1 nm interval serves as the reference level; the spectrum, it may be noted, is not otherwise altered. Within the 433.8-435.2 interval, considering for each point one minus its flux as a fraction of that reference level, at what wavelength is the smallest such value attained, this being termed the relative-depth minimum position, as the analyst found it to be 434.80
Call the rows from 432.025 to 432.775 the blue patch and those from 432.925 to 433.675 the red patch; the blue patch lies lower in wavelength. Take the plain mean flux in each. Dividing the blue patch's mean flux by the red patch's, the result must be 0.90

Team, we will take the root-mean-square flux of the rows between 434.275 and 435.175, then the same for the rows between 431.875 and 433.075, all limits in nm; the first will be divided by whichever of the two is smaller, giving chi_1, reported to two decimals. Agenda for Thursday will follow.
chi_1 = 1.13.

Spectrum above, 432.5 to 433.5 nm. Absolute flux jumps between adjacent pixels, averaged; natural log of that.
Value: -1.23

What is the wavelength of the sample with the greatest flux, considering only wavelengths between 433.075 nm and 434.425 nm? 433.30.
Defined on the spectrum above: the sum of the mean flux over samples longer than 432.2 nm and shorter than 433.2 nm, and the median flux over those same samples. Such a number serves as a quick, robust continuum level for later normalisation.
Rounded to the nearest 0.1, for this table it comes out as 17.7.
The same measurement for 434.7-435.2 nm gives 20.5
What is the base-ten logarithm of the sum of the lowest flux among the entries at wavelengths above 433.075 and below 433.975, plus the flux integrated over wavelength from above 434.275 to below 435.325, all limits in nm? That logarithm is 1.27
